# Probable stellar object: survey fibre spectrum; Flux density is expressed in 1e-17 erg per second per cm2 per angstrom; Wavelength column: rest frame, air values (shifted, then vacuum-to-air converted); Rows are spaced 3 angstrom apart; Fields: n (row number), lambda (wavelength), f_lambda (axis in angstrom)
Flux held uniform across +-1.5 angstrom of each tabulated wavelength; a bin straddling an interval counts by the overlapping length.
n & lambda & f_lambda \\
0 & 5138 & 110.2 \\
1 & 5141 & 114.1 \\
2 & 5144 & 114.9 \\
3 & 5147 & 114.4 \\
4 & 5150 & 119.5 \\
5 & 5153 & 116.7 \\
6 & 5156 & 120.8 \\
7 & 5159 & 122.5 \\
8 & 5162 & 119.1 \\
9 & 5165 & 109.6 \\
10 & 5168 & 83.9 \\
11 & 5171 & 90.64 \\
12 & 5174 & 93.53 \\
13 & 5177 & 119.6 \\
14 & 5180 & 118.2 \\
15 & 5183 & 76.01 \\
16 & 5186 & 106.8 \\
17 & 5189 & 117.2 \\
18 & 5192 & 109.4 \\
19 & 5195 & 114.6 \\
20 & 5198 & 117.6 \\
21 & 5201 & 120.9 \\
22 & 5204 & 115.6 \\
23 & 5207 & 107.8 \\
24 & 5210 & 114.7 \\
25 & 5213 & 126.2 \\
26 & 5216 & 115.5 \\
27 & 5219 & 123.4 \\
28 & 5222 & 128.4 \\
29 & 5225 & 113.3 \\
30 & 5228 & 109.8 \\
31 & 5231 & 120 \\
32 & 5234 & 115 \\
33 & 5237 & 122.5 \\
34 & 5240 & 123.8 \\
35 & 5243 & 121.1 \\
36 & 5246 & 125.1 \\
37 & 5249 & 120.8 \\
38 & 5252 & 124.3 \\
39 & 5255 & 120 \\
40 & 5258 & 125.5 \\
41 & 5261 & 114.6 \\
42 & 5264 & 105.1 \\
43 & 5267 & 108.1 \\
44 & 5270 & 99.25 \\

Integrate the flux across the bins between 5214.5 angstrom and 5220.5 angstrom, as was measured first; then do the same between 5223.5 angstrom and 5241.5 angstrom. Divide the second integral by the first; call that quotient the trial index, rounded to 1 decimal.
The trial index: 2.9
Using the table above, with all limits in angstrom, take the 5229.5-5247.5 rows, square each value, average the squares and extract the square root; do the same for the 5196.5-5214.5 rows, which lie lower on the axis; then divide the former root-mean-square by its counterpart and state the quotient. 1.03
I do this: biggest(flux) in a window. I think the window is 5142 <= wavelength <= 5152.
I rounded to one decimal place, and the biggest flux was 119.5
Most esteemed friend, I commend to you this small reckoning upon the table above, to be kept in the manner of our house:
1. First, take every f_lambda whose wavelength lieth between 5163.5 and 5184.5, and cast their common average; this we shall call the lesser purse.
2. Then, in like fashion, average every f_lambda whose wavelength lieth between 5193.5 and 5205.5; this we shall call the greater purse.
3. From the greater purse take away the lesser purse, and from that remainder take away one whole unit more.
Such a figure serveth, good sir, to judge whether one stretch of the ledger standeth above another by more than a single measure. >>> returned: 17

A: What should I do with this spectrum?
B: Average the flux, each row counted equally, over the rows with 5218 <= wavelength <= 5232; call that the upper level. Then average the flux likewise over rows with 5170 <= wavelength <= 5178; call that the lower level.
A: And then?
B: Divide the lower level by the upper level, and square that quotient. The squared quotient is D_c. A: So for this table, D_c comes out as 0.72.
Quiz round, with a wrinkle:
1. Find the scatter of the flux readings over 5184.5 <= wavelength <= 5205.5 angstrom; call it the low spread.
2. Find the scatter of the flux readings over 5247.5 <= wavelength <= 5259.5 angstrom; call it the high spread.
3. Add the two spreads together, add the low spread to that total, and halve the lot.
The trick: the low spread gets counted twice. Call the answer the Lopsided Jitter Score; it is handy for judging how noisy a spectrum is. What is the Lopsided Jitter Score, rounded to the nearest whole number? 6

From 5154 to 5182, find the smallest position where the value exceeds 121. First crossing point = 5159 angstrom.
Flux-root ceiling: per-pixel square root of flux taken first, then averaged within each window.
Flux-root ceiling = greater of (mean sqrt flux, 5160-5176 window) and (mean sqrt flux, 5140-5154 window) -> 10.8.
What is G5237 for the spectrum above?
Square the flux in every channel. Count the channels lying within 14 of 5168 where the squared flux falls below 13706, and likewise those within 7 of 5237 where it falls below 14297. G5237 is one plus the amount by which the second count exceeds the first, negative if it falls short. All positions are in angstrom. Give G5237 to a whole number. -2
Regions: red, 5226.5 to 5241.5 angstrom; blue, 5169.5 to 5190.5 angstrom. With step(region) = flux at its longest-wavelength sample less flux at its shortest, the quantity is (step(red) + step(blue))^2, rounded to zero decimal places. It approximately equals 1645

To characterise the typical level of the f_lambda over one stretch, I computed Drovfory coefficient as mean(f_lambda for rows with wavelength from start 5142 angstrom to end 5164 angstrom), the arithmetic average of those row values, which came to 118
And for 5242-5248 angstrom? 123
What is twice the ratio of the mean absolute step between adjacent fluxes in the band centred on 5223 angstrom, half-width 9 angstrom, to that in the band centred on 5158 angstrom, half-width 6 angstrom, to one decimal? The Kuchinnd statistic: 5.4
